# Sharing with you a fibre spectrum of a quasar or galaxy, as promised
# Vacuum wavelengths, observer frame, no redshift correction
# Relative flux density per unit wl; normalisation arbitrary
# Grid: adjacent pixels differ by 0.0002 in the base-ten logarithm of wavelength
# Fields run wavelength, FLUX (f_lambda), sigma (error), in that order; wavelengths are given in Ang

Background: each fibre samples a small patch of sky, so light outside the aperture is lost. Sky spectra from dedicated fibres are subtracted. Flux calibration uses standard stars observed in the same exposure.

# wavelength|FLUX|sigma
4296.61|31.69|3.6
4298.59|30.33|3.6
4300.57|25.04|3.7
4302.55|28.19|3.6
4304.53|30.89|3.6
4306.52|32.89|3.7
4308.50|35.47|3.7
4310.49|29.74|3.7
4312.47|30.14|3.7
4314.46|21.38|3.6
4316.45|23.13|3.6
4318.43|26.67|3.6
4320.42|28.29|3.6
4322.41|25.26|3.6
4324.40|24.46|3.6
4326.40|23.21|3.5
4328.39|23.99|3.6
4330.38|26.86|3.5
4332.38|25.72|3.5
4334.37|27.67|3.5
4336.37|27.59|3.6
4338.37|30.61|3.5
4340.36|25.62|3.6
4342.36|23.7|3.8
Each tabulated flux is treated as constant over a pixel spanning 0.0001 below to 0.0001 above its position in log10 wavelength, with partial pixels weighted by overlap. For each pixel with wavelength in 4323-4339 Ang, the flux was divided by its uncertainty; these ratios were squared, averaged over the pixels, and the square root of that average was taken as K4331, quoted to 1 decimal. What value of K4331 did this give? 7.5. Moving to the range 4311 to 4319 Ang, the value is 7.0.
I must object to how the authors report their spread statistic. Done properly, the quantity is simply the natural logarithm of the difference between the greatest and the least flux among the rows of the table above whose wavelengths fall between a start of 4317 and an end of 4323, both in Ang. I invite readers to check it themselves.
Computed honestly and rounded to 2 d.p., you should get 1.11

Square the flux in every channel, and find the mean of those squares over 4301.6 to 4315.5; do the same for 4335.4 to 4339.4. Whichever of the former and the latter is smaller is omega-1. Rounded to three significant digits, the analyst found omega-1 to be 849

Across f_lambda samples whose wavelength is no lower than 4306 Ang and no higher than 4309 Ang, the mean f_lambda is 34.2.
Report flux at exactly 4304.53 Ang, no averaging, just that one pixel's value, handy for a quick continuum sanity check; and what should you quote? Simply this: 30.89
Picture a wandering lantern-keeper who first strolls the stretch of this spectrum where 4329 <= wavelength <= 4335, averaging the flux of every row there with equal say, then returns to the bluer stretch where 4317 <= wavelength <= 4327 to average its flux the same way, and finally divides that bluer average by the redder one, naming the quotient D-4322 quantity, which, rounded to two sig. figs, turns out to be 0.96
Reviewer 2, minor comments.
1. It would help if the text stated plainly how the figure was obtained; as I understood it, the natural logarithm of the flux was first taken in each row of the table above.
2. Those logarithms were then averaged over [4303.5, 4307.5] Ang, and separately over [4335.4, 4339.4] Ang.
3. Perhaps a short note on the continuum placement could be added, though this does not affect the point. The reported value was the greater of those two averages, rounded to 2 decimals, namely 3.46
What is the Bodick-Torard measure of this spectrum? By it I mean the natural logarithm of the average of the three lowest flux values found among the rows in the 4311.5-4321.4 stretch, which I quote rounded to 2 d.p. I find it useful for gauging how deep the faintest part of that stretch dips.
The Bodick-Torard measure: 3.17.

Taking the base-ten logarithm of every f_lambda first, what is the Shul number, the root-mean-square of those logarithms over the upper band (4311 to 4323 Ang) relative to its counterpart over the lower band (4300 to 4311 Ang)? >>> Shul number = 0.95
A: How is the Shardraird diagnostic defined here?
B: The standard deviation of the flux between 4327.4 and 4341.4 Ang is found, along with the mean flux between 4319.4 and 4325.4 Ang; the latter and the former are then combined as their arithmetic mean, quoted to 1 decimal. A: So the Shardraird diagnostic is 14.0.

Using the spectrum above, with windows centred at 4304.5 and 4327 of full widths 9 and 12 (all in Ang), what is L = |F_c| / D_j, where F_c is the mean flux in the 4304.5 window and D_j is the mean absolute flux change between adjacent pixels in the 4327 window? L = 22.3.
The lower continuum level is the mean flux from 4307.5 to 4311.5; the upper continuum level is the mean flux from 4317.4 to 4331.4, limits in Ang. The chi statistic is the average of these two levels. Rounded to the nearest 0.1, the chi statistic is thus 29.1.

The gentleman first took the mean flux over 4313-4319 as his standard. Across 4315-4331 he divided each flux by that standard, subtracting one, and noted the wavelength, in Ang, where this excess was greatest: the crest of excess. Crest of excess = 4320.42 Ang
